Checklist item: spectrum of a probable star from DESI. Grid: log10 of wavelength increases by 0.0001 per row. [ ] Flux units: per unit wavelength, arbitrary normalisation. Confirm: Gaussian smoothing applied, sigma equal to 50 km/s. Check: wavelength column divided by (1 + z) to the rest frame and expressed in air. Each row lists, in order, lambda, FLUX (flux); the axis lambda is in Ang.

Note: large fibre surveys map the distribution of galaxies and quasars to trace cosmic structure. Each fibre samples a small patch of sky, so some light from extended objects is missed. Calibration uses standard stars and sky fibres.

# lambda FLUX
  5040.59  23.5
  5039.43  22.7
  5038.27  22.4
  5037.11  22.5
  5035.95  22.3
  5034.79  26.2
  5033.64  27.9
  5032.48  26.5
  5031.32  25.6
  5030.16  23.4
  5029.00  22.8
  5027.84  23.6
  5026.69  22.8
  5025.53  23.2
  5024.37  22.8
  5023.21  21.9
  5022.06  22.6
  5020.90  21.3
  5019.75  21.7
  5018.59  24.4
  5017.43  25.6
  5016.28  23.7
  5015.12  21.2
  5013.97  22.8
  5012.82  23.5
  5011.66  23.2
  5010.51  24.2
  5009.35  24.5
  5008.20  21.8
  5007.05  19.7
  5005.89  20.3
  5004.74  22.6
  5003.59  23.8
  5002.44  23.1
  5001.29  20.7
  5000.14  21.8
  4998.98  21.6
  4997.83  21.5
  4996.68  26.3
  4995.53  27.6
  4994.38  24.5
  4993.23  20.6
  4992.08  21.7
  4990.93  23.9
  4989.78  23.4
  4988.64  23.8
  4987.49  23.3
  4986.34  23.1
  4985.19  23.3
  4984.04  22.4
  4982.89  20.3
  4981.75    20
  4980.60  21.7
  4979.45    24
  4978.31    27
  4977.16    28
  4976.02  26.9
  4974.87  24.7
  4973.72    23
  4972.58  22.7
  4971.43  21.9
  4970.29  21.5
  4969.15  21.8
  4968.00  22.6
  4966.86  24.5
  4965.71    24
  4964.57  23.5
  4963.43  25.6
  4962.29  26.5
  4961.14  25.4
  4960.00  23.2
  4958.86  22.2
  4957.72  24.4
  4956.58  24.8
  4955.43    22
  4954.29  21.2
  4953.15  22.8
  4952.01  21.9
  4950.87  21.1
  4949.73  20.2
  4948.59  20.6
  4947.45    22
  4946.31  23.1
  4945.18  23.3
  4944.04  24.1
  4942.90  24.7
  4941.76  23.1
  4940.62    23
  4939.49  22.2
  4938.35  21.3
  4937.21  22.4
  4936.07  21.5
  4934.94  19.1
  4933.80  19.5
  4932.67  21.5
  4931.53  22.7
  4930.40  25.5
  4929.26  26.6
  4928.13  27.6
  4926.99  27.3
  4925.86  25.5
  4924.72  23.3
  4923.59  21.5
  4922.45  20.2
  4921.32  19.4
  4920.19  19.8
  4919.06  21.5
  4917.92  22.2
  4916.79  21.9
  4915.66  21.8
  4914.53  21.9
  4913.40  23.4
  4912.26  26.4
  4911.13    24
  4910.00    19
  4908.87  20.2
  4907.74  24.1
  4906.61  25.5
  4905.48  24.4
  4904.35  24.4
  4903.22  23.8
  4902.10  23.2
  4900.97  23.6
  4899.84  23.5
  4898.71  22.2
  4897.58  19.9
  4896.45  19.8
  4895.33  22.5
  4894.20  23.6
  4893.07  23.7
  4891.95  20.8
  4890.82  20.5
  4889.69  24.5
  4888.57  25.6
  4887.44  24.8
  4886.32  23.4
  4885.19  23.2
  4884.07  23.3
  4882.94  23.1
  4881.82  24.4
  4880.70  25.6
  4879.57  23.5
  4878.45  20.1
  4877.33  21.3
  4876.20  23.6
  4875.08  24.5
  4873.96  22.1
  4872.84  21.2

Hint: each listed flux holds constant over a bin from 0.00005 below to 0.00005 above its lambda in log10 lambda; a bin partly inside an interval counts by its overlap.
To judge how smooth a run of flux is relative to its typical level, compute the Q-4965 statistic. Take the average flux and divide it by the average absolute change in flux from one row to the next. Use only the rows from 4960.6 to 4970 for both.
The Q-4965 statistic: 22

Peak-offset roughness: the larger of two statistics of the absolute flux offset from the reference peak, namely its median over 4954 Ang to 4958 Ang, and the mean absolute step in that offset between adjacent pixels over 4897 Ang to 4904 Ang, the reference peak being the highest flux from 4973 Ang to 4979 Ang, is 4.8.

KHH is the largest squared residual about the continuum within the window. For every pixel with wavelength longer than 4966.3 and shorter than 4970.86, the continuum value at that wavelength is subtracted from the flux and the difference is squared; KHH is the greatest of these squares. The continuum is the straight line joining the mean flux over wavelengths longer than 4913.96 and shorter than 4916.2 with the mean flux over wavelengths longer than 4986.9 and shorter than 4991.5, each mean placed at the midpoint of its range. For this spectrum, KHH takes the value 3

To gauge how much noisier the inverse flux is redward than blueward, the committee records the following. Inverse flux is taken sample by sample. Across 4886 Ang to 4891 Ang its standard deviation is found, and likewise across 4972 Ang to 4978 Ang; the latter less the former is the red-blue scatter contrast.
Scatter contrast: -0.0001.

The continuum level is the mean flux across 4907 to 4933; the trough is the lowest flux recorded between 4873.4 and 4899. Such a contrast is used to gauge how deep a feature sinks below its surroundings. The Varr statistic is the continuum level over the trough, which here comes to 1.16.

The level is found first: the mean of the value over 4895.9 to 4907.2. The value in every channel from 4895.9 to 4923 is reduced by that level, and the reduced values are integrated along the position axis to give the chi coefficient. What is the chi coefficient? -19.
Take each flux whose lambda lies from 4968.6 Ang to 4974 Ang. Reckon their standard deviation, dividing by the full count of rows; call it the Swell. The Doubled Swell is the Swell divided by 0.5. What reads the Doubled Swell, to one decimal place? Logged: 1.1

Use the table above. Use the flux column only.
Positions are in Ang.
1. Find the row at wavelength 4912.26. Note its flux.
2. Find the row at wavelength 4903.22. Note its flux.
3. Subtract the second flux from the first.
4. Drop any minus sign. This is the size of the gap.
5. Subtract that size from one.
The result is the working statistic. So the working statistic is -1.6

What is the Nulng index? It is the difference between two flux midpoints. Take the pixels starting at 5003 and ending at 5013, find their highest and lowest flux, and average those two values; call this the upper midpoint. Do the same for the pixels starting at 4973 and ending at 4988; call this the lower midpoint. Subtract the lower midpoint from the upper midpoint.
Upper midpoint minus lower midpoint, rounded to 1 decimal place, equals -1.9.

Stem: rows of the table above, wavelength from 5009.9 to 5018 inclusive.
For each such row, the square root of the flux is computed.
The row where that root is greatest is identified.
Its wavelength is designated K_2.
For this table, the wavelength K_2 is 5017.43 Ang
